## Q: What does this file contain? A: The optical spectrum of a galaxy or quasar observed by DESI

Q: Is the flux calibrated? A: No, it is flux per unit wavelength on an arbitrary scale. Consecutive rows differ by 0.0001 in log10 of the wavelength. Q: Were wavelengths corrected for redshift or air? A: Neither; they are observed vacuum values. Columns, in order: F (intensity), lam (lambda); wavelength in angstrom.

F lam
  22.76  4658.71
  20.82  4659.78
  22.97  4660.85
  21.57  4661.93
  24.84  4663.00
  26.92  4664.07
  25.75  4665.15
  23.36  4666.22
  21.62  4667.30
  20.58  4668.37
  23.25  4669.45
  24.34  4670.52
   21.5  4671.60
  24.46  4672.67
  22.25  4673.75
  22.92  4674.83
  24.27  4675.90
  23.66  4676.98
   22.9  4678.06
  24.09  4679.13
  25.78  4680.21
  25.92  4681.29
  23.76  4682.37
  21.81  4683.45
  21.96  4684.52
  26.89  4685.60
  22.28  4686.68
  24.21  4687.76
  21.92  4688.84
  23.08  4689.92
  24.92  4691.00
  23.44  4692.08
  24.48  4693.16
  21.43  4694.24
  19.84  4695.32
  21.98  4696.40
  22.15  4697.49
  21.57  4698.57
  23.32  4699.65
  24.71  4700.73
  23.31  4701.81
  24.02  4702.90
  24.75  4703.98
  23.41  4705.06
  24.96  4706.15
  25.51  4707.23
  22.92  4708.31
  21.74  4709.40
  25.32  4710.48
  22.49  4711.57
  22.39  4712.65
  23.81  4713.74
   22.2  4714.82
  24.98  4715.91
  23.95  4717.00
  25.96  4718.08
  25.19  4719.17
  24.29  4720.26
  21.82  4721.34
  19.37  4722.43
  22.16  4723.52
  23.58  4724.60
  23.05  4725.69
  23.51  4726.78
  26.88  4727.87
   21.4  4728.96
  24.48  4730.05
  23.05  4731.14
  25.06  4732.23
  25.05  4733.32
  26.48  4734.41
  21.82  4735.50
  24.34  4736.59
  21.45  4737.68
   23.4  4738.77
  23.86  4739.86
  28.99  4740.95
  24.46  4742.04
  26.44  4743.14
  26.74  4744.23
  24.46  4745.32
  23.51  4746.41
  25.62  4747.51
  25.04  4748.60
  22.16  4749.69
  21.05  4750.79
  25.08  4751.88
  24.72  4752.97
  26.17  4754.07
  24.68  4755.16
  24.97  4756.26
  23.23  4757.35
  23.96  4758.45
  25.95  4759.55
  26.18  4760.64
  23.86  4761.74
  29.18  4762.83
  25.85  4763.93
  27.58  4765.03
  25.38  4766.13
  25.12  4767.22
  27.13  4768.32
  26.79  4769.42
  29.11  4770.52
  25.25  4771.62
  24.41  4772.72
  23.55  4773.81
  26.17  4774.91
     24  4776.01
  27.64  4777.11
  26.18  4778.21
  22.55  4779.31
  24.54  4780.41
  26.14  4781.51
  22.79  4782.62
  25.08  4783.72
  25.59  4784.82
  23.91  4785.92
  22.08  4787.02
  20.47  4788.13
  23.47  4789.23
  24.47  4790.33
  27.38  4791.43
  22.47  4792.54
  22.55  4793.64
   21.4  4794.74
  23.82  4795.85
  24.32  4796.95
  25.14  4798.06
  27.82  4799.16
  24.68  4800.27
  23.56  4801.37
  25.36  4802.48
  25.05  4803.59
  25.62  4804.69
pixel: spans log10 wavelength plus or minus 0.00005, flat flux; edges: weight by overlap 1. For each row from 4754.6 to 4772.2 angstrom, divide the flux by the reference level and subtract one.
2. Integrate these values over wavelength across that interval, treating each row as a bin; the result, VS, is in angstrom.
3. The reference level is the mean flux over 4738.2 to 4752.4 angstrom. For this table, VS 0.86 angstrom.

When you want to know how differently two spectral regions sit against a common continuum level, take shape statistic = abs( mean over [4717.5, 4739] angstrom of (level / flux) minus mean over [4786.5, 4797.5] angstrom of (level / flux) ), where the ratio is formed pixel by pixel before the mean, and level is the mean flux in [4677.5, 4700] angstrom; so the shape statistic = 0.015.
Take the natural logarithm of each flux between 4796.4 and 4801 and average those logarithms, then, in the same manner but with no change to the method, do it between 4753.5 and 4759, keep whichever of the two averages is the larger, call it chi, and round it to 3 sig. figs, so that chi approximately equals 3.24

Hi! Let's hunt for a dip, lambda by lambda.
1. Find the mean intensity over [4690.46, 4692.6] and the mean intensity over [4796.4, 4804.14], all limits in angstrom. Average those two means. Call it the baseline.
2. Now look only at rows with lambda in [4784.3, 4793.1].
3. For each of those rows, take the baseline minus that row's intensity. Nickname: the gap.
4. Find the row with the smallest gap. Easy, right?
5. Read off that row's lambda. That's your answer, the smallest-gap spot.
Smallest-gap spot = 4791.43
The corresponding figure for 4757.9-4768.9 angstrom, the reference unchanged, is 4762.83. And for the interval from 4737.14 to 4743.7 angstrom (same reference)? 4740.95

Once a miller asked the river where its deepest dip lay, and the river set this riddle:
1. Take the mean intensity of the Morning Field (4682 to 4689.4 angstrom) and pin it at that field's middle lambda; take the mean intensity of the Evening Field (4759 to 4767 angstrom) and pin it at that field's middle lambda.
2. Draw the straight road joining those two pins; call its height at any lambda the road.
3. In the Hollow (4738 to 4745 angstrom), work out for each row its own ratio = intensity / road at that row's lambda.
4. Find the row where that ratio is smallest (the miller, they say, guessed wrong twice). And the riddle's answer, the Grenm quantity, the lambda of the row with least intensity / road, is 4738.77 angstrom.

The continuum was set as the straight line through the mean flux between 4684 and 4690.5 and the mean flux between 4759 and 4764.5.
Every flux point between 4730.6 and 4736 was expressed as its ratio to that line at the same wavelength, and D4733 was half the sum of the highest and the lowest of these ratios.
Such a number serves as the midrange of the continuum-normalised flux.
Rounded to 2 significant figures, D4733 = 0.96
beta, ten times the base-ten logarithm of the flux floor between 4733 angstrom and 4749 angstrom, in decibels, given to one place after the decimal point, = 13.3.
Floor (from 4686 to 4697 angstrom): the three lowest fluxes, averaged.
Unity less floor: -20.1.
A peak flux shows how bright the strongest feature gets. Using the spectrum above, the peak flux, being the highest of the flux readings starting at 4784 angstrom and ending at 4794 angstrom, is 27.38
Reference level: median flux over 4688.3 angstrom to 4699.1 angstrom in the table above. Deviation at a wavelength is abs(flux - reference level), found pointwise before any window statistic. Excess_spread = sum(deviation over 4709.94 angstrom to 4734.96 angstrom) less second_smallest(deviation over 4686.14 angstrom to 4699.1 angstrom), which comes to 46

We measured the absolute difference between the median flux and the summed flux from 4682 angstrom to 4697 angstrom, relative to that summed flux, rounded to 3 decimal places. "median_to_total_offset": 0.930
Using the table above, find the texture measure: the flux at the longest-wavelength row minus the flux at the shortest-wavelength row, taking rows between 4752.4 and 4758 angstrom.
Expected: -1.5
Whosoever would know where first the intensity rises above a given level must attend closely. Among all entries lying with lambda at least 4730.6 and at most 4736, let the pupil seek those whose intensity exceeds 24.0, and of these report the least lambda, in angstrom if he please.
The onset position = 4732.23 angstrom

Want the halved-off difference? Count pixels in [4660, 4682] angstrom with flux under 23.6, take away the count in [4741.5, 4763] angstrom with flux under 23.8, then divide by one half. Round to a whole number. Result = 12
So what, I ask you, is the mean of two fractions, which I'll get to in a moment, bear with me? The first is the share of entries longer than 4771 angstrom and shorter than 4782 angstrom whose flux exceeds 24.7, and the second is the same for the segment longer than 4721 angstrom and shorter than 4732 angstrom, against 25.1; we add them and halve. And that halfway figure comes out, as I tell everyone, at 0.30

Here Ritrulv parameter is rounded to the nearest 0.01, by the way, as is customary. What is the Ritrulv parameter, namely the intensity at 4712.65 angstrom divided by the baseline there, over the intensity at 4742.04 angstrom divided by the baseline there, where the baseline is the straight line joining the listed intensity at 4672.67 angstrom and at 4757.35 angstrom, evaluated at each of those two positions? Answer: 0.90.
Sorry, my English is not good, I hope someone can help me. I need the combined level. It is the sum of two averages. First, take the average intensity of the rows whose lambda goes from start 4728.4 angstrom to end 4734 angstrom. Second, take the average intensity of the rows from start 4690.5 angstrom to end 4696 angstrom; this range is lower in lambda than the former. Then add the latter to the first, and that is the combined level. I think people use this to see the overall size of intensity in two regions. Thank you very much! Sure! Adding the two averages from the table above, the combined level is 47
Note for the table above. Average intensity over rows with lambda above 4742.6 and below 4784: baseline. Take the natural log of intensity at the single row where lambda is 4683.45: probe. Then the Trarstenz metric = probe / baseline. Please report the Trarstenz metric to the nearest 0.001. 0.122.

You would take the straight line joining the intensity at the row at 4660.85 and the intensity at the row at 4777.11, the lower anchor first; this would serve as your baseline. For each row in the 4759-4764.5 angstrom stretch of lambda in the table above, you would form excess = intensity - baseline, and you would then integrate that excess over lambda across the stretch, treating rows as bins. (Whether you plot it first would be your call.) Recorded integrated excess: -4.5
